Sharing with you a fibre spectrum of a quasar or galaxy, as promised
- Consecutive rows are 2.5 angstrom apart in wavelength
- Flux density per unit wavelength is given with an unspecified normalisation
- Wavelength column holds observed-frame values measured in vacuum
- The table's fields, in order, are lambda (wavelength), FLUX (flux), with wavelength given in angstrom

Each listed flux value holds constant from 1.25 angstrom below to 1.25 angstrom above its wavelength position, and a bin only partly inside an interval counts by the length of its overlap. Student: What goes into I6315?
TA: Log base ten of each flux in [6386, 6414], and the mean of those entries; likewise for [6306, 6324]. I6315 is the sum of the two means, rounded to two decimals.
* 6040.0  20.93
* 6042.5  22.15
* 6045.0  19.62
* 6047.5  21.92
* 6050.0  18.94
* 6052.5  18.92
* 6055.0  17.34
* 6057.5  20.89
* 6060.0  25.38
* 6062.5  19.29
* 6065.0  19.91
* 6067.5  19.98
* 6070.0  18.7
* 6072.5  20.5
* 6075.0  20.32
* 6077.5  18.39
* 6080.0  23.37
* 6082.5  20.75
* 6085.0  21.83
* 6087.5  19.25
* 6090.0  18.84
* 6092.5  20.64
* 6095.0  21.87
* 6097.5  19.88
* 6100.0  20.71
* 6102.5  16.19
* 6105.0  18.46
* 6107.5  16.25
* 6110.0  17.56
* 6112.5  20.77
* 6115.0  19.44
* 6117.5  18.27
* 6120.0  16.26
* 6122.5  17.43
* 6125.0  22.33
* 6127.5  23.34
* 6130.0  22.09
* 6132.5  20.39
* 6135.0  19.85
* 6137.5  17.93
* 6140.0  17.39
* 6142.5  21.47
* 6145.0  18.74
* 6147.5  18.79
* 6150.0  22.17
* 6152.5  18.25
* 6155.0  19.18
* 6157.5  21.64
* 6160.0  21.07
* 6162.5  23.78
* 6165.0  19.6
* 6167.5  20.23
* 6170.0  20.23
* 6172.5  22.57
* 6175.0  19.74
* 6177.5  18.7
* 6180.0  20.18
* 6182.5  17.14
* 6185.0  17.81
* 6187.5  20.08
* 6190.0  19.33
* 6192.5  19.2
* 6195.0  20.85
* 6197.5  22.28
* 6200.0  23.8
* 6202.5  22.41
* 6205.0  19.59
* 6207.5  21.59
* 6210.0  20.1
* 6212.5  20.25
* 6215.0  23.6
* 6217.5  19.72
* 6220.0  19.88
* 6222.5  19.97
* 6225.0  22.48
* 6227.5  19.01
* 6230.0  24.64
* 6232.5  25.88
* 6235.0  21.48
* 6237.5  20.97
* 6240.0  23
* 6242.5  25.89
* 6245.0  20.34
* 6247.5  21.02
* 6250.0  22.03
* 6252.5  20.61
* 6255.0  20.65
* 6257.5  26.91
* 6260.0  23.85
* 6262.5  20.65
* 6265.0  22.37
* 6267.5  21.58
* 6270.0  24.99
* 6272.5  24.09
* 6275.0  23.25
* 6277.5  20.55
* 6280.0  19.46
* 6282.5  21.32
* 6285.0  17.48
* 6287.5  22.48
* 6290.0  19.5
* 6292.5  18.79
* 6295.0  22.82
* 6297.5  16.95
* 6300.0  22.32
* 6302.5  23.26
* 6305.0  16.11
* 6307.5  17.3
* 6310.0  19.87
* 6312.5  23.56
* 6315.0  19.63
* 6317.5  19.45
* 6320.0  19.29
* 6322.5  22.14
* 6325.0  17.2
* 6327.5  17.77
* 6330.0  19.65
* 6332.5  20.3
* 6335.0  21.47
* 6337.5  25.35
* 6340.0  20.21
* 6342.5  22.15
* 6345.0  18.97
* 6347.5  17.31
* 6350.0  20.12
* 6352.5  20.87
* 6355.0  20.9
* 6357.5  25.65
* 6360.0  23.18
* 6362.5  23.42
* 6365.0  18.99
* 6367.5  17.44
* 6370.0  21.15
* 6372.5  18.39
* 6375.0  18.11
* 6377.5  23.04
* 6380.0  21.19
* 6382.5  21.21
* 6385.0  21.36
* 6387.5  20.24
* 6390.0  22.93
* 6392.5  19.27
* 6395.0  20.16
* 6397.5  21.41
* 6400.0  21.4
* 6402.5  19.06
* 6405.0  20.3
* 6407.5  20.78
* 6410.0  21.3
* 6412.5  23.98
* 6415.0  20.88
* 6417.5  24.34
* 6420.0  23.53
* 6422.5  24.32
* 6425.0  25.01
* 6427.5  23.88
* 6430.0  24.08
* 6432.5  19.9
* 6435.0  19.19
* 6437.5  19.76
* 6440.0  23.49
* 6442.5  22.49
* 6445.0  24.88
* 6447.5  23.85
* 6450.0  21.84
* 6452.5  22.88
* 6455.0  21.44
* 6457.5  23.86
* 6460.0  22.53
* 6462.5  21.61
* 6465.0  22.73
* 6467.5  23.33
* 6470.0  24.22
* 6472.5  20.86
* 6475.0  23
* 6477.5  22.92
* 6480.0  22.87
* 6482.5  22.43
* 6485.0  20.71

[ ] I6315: 2.62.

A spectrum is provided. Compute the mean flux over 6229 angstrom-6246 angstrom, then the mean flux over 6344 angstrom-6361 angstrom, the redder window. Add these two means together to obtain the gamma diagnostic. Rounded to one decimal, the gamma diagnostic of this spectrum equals 44.2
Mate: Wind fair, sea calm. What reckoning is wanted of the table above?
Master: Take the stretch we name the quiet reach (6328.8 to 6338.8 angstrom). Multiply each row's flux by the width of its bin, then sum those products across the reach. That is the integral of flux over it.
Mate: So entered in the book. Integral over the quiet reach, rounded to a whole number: 217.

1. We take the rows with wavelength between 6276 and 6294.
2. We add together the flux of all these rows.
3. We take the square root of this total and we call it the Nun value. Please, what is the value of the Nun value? 11.8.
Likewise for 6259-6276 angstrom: 12.7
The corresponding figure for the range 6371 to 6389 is 12.0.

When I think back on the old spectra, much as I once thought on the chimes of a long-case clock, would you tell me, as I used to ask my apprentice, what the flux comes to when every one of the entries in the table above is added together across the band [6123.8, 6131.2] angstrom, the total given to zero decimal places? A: 68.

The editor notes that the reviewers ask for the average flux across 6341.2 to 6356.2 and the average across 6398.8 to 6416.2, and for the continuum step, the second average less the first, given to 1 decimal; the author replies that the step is 1.0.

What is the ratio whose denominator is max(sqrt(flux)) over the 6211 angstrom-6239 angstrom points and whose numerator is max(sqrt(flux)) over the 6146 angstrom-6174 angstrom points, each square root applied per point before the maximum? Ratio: 0.96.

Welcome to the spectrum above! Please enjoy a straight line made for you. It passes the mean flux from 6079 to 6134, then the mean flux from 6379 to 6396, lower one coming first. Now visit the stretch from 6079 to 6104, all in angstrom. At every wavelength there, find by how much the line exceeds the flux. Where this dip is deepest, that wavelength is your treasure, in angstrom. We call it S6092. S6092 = 6102.5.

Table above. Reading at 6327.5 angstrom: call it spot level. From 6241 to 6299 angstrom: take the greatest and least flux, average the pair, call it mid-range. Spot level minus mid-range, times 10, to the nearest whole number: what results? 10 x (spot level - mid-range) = -42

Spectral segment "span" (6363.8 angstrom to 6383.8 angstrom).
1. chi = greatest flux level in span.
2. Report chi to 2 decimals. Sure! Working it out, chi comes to 23.04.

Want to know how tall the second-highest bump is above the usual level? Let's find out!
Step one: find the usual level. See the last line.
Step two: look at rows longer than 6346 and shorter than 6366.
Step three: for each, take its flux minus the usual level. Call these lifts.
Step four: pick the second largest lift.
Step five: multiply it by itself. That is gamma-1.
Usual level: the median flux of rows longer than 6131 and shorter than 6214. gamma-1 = 11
